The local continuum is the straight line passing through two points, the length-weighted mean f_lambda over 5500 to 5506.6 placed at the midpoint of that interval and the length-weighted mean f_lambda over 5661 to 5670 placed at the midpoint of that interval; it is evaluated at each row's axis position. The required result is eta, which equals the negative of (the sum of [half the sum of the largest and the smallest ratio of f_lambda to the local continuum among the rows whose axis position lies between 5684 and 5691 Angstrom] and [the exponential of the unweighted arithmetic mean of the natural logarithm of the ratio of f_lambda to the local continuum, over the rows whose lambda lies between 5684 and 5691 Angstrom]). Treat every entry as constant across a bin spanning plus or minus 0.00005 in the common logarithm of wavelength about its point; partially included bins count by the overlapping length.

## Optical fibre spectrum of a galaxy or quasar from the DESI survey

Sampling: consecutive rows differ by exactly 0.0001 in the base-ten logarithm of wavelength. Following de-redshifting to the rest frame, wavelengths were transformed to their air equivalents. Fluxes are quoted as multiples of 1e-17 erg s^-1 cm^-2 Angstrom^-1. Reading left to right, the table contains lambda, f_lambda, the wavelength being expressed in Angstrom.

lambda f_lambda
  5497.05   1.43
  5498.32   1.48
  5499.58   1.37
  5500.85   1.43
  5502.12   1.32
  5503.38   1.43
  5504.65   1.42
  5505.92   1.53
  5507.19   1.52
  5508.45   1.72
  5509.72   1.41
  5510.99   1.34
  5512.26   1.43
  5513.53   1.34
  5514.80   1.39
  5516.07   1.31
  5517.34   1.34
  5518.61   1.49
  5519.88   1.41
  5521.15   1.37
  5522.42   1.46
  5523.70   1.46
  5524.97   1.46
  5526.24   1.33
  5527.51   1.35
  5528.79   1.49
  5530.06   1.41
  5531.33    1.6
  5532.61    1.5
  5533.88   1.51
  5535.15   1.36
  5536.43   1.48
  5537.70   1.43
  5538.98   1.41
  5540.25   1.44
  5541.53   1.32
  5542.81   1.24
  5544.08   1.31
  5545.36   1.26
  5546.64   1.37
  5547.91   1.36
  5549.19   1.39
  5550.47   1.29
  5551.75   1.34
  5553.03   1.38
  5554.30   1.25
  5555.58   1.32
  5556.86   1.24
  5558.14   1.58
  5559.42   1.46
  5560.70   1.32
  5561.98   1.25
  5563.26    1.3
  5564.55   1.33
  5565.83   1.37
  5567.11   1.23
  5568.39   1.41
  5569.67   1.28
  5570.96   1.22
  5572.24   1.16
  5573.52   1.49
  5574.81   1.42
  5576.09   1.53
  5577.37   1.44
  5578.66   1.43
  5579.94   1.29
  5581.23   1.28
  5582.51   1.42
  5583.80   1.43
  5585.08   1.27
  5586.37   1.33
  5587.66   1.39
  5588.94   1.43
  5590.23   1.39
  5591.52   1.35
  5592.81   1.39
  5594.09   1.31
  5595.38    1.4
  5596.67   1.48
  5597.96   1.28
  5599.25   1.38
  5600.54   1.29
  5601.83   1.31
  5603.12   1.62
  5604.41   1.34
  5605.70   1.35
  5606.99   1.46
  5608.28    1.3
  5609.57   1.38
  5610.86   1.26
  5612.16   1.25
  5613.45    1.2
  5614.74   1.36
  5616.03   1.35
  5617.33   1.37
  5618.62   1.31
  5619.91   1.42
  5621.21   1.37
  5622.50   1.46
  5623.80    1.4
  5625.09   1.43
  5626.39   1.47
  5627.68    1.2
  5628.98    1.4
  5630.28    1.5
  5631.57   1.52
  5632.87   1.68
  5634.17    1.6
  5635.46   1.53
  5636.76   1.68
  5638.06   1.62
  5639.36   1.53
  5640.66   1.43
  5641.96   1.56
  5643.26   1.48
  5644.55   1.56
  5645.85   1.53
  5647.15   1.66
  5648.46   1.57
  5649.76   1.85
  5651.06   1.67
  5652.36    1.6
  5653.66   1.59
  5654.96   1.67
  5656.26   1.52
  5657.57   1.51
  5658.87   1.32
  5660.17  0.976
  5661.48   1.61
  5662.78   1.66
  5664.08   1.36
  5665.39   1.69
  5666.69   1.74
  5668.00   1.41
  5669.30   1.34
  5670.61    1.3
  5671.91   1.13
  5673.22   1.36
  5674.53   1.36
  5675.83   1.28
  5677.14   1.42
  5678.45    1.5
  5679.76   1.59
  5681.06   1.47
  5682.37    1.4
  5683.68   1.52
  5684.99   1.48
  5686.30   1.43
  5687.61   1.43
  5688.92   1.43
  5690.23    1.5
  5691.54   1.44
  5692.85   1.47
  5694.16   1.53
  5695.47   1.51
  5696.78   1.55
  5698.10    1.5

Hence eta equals -1.87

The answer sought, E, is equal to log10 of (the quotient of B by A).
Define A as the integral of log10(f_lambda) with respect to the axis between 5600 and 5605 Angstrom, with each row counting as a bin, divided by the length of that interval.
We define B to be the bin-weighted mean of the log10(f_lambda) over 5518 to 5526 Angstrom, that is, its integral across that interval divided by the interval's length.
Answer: 0.044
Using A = 0.142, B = 0.157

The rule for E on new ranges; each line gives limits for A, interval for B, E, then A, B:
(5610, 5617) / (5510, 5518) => 0.083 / 0.110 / 0.134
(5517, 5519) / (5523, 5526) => 0.023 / 0.151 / 0.159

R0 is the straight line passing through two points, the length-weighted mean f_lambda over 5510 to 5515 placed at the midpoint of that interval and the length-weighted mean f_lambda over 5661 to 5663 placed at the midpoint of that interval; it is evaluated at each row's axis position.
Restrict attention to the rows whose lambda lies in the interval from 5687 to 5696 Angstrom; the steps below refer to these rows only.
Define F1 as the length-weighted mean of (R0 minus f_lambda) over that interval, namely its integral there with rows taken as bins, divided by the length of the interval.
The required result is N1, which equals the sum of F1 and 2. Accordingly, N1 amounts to 2.21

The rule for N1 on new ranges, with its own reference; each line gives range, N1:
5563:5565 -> 2.15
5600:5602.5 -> 2.23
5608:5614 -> 2.27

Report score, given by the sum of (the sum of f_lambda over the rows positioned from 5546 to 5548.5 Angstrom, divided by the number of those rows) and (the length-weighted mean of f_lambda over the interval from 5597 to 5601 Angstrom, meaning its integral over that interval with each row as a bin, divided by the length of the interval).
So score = 2.7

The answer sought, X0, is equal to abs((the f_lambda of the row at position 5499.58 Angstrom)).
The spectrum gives 1.37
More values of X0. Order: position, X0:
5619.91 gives 1.42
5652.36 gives 1.60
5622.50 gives 1.46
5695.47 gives 1.51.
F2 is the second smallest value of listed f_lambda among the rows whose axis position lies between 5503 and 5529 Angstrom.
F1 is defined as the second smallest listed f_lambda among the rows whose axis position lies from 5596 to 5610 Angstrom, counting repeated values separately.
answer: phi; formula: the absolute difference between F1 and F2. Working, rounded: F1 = 1.29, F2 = 1.33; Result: 0.04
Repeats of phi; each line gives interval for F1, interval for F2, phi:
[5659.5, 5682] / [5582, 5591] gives 0.20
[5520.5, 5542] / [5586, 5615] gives 0.08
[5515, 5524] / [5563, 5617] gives 0.14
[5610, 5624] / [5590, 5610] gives 0.04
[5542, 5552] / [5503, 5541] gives 0.07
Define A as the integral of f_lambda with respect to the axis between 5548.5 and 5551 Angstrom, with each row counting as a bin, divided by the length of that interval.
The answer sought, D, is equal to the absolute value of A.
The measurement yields 1.34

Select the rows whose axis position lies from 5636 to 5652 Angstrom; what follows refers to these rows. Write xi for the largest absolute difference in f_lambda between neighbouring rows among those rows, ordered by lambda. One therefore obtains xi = 0.280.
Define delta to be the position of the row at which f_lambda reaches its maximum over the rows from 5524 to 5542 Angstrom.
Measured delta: 5531.33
